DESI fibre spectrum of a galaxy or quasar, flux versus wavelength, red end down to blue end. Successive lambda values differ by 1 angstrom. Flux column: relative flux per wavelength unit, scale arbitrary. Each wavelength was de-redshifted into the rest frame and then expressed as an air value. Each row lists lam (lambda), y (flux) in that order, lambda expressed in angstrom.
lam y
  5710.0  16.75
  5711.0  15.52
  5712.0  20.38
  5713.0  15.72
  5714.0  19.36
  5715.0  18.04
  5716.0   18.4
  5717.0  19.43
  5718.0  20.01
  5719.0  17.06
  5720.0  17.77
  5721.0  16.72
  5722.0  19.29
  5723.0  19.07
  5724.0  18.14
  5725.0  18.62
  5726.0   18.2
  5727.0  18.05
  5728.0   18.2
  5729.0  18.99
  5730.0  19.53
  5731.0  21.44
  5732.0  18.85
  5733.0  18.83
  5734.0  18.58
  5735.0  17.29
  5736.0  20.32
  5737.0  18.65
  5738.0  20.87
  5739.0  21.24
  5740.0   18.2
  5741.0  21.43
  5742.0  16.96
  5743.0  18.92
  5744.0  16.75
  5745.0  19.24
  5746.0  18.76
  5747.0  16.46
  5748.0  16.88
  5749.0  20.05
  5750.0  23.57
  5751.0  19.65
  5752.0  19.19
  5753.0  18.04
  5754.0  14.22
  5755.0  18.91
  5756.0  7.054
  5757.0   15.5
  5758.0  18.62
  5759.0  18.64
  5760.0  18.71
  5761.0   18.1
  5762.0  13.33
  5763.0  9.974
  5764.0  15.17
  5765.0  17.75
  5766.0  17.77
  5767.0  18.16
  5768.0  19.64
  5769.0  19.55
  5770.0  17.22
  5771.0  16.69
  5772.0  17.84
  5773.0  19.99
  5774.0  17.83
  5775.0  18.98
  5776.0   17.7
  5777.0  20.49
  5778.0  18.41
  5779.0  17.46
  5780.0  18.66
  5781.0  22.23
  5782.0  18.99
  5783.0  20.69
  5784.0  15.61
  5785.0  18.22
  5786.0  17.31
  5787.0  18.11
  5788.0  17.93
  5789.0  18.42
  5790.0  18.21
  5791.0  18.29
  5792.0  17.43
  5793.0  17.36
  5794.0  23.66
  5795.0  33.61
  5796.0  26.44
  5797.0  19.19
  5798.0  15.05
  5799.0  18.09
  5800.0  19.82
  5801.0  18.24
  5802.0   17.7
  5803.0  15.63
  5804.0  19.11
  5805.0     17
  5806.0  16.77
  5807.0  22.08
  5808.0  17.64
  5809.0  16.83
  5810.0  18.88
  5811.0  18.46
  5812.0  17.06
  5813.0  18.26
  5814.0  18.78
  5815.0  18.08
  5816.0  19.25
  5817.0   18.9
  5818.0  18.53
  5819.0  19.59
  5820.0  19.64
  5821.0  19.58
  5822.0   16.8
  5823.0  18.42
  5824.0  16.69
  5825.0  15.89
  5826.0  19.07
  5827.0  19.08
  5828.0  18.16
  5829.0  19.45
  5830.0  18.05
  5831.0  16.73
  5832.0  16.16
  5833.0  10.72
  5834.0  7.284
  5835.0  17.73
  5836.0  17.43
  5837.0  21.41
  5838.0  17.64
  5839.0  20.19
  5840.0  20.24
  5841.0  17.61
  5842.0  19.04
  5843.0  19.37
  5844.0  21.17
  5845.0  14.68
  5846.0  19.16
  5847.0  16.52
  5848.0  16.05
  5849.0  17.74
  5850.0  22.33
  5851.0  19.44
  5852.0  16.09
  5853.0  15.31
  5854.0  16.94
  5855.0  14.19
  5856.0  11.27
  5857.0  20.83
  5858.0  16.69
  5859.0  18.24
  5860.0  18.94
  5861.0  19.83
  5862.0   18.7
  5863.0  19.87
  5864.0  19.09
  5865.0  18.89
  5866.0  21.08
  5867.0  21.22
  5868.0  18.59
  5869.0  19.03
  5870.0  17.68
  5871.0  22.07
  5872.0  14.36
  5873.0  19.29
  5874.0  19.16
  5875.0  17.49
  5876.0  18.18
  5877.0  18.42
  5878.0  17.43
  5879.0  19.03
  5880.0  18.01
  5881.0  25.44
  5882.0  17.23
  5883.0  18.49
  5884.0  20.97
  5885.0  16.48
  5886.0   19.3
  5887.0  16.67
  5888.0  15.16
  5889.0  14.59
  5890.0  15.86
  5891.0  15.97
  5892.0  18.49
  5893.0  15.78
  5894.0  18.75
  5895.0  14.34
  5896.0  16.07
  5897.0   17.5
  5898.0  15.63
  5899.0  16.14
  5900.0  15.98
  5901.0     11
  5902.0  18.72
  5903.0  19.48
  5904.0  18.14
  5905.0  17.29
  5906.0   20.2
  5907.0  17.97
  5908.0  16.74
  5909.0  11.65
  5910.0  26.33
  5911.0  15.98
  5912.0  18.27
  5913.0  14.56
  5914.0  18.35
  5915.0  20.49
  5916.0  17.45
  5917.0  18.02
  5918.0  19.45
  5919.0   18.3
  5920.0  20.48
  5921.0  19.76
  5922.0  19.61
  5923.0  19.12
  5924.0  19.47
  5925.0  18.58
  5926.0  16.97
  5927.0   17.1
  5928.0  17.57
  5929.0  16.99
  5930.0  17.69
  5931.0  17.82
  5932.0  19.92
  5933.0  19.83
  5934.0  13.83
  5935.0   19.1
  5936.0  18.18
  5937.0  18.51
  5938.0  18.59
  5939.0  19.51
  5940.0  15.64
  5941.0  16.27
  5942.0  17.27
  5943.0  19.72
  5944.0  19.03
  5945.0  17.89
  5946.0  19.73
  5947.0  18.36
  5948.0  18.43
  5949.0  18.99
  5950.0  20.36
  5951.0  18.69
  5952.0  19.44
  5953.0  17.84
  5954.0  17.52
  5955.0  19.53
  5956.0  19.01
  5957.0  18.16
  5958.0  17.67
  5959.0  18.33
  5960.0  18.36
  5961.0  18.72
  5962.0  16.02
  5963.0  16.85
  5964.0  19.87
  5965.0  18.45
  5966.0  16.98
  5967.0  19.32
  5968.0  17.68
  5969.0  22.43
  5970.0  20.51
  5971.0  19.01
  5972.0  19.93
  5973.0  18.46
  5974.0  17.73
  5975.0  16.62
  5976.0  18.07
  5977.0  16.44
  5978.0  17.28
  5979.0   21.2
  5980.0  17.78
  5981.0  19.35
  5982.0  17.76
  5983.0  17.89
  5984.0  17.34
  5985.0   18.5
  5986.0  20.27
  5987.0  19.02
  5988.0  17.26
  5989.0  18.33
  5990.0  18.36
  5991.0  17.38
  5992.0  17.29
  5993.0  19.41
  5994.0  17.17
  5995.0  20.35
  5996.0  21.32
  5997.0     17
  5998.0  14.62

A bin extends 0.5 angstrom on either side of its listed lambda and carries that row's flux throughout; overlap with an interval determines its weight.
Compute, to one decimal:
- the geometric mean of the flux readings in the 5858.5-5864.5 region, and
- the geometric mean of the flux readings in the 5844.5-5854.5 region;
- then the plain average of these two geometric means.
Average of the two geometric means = 18.2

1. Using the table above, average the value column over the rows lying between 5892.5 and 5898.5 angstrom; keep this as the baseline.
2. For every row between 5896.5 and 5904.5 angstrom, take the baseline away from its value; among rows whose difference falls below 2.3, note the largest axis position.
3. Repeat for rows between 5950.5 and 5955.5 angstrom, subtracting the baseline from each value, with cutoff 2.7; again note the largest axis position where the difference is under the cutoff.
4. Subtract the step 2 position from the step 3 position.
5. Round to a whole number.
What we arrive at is 50 angstrom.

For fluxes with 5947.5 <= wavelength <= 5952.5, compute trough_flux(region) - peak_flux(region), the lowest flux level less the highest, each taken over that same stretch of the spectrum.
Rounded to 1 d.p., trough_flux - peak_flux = -1.9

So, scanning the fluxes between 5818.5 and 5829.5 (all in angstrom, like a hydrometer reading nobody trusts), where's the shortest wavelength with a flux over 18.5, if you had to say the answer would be 5819.0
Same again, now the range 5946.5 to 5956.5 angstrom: 5949.0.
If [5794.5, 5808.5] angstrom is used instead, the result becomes 5795.0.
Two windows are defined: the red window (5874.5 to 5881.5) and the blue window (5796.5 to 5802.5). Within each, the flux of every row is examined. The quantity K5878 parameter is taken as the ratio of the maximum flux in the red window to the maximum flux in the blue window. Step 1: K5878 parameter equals 1.3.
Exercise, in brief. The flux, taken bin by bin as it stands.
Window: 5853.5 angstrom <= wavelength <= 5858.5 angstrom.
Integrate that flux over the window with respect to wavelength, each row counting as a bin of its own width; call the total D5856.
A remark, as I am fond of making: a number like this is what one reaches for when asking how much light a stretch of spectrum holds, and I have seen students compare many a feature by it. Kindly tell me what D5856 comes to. 80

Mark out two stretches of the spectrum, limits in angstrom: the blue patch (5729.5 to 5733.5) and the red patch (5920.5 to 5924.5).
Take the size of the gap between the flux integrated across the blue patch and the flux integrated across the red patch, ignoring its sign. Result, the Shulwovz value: 0.7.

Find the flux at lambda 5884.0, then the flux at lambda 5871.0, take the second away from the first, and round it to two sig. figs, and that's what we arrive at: -1.1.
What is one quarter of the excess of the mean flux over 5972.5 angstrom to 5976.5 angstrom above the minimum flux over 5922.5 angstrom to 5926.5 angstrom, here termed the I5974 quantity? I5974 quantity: 0.19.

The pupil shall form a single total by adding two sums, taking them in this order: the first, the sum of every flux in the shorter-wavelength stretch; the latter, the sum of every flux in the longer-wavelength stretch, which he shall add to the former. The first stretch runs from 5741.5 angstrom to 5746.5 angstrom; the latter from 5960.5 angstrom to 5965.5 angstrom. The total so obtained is 181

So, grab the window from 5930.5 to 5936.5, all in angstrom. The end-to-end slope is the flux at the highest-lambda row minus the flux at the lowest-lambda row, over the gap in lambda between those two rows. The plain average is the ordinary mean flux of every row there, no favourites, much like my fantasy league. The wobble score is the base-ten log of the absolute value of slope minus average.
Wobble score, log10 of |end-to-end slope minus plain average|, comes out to 1.26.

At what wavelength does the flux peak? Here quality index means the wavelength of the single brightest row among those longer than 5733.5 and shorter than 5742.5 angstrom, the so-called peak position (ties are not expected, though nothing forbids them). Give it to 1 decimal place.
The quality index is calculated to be 5741.0 angstrom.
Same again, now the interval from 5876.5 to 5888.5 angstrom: 5881.0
